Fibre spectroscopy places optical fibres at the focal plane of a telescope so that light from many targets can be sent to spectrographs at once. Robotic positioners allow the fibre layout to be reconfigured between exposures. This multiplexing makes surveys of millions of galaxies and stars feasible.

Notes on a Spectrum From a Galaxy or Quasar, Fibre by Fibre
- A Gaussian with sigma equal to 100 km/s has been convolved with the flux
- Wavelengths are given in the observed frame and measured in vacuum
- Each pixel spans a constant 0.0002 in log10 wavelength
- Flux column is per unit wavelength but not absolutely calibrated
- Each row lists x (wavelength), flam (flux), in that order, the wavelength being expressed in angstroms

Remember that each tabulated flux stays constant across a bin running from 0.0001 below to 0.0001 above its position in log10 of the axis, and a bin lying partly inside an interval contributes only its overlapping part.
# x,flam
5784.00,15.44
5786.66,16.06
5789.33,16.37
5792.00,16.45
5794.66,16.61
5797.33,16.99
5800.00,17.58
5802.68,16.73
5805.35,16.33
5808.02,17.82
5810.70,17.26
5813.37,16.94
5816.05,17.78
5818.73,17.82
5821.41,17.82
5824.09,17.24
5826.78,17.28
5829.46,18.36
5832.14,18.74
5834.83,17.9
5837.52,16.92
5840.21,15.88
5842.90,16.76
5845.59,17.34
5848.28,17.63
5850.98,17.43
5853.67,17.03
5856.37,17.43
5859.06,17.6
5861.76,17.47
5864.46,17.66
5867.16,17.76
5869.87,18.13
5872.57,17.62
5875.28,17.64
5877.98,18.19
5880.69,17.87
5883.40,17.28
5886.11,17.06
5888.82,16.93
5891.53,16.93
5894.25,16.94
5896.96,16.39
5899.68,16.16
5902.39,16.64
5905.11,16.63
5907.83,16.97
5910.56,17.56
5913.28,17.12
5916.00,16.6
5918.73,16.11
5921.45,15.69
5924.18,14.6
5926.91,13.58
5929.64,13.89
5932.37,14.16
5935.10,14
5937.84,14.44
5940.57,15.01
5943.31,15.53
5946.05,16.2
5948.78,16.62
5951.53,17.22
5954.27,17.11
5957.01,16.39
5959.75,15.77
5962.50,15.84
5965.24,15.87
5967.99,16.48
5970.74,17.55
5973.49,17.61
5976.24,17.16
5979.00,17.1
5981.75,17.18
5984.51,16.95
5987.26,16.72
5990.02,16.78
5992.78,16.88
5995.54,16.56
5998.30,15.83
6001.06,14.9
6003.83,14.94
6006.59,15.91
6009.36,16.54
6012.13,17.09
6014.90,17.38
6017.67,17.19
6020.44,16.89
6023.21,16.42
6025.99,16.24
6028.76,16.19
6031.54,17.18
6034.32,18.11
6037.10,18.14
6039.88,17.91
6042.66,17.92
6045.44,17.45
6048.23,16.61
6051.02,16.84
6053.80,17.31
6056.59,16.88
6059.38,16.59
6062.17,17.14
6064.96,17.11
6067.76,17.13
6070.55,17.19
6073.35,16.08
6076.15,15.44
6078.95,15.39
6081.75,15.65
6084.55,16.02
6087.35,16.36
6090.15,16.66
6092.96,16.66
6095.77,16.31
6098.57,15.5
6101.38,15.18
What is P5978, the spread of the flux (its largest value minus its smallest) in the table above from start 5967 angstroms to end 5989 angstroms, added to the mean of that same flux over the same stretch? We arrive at 18.2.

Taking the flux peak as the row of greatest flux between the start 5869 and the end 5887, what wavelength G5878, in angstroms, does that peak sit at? 5877.98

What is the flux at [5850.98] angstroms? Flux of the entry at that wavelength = 17.43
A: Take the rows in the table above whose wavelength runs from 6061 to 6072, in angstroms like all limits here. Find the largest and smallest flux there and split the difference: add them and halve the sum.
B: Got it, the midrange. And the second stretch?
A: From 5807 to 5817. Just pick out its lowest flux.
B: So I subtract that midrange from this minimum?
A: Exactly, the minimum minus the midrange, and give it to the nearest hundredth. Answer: -0.21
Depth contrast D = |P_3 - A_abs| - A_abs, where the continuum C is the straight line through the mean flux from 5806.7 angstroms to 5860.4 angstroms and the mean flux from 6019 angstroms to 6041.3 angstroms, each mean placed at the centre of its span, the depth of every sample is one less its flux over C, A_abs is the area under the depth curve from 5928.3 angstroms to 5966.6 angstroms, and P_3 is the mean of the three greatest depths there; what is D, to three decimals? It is -0.189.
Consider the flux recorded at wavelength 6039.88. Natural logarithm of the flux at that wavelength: 2.89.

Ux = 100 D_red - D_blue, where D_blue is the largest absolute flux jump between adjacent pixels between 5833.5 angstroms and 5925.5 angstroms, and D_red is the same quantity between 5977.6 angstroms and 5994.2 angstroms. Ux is 22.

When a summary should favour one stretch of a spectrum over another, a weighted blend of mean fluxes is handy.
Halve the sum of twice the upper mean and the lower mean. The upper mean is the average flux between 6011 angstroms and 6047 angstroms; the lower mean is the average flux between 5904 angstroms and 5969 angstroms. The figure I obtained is 25.14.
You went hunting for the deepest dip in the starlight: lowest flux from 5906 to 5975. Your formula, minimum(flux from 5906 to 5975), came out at 13.58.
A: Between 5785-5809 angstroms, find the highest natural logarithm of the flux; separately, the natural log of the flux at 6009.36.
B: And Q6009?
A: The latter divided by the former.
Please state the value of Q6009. 0.974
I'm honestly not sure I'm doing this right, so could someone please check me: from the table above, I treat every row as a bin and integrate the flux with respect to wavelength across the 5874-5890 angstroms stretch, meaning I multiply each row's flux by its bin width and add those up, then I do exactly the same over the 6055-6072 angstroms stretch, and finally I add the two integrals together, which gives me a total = 569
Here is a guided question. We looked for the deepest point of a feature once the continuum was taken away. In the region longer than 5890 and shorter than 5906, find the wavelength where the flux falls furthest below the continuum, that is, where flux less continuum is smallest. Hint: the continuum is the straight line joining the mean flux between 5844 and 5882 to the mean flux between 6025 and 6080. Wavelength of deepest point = 5899.68 angstroms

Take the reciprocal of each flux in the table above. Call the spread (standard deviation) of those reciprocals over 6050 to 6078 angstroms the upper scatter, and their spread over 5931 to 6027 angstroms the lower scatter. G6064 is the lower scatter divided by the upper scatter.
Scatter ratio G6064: 1.8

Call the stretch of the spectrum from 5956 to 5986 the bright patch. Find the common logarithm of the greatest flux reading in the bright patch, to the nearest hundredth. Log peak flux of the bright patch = 1.25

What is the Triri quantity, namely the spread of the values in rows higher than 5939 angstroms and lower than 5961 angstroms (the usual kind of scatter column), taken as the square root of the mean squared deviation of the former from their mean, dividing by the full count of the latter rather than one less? 0.72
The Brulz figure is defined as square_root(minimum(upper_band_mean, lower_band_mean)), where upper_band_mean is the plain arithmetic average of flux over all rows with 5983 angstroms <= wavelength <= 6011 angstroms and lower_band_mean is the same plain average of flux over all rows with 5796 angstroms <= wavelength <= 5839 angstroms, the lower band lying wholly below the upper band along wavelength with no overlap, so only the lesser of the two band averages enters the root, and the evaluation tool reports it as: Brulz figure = 4.03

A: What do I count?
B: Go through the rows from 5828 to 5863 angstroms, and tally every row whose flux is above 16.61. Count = 12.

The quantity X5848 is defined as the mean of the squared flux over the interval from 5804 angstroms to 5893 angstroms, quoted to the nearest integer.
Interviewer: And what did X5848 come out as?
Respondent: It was 305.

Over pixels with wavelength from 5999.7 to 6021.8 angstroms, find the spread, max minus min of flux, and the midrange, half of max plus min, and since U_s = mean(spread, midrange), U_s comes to 9.3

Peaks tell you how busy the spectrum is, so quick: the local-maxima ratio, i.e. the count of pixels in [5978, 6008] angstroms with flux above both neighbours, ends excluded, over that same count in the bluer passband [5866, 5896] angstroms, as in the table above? 1.00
